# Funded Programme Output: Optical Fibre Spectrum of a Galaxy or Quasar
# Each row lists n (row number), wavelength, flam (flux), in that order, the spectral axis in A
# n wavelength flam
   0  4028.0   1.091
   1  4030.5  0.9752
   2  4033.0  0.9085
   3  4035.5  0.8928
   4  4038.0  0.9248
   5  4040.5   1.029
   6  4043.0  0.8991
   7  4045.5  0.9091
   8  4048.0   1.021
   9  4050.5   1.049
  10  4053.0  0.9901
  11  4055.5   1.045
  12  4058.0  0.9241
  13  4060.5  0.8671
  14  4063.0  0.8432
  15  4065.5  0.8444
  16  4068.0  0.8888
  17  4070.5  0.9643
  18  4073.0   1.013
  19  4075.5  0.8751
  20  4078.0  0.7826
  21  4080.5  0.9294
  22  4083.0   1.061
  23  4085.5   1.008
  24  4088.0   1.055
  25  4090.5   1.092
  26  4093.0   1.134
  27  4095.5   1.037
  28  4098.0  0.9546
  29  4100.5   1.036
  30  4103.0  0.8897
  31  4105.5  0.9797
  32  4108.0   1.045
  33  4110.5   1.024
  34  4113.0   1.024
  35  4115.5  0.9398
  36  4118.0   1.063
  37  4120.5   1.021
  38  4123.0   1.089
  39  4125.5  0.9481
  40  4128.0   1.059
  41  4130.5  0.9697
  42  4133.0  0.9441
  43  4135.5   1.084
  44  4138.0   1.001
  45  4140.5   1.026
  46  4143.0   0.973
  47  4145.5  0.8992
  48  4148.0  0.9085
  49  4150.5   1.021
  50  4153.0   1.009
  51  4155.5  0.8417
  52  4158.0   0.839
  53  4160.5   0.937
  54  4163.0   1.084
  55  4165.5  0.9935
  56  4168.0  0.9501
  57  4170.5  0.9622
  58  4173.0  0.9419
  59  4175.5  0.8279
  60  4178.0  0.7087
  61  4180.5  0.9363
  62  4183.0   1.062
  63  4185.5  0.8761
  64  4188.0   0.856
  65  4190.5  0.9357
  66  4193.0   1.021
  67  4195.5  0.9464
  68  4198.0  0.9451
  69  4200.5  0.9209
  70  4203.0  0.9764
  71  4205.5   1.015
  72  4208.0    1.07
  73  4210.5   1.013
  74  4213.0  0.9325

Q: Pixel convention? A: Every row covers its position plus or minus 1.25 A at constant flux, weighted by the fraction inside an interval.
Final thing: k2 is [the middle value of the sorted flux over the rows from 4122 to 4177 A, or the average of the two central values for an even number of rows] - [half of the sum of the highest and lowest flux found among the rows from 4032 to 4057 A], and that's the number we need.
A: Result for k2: 0.00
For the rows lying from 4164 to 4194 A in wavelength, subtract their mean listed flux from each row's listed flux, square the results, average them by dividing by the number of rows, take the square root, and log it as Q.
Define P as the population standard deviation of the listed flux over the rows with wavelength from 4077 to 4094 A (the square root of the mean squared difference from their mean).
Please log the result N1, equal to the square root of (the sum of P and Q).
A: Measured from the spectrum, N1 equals 0.448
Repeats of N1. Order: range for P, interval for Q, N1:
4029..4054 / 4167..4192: 0.383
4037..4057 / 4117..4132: 0.332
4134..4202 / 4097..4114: 0.368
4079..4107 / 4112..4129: 0.350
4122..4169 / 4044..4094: 0.408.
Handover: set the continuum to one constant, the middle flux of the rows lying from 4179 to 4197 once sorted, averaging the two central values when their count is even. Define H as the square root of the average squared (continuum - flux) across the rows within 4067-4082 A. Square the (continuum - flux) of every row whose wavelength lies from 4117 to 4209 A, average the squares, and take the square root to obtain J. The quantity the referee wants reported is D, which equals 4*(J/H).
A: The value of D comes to 4.5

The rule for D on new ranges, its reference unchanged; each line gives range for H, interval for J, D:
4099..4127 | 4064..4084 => 3.9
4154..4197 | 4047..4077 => 3.3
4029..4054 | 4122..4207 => 5.5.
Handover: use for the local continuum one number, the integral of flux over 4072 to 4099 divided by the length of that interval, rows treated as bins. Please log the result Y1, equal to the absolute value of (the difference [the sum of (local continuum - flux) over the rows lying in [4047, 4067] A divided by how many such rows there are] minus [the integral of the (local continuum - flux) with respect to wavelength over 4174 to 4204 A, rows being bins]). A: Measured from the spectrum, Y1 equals 2.3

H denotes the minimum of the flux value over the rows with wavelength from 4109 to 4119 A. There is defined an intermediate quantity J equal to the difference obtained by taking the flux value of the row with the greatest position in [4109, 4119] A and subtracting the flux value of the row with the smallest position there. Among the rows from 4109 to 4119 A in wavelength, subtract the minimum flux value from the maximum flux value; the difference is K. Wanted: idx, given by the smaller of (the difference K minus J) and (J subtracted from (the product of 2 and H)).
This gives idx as 0.08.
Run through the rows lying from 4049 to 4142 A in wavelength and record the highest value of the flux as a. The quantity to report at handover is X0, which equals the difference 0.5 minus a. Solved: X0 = -0.634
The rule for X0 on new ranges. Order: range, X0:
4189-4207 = -0.521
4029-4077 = -0.549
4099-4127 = -0.589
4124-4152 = -0.584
